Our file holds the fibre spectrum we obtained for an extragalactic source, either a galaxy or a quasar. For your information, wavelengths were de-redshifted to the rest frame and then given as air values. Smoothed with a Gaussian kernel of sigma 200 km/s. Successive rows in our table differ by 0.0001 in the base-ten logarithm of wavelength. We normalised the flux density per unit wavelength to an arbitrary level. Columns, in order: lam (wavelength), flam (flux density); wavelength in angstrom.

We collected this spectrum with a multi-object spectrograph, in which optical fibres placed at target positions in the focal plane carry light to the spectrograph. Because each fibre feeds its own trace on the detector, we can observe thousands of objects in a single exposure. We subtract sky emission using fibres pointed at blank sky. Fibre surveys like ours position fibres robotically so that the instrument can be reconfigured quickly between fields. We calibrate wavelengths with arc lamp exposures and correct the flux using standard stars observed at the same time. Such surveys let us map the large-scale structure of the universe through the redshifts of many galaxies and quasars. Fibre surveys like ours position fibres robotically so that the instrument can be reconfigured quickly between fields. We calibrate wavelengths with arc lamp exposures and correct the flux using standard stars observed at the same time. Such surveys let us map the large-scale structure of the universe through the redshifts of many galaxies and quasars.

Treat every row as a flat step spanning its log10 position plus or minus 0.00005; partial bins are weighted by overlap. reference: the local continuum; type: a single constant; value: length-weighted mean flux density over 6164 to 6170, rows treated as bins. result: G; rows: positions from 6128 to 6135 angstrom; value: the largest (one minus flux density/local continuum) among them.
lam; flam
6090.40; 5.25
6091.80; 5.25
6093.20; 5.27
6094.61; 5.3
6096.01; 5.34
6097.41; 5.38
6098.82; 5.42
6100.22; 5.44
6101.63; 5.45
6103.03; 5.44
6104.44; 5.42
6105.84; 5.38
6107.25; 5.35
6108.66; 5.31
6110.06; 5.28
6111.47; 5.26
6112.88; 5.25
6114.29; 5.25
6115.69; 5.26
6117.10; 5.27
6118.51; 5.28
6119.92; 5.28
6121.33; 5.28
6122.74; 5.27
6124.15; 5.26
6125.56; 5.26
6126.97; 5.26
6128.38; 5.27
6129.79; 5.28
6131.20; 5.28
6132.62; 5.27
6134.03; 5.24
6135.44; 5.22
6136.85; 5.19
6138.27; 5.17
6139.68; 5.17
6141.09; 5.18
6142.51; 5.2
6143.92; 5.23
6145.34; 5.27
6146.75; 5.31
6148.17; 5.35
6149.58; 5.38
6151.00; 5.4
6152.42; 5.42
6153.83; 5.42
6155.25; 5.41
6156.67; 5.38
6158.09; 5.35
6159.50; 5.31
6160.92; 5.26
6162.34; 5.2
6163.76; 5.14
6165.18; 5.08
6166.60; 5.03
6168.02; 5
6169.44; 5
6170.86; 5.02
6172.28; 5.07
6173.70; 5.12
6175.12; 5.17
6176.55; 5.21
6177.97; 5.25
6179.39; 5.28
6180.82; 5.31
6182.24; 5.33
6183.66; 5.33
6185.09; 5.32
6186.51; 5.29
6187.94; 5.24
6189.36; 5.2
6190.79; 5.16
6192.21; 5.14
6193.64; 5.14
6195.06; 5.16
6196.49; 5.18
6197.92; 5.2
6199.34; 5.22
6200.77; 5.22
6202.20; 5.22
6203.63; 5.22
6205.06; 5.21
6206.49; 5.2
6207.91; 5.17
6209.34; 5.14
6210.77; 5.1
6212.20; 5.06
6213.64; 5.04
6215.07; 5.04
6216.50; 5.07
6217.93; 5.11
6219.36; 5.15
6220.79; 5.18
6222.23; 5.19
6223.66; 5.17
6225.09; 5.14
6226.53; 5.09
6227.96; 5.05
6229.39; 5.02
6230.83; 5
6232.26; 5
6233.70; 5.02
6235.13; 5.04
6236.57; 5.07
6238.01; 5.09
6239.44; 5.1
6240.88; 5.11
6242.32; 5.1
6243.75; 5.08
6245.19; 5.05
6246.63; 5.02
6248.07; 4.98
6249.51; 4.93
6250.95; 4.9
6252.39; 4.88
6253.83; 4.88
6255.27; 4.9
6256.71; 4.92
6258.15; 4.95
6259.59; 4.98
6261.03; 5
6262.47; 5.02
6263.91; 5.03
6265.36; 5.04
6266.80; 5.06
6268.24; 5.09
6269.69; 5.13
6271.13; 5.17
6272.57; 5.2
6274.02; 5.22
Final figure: -0.0404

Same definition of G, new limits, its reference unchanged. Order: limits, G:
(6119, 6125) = -0.0443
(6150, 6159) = -0.0622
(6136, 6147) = -0.0265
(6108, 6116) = -0.0424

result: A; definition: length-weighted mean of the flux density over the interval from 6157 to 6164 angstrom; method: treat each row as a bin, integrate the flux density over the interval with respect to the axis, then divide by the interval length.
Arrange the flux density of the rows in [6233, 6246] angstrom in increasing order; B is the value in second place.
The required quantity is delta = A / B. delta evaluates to 1.05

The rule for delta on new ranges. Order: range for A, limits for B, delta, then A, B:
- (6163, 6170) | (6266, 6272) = 0.99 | 5.05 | 5.09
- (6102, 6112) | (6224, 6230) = 1.06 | 5.35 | 5.05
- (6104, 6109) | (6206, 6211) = 1.04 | 5.36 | 5.14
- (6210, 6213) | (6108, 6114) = 0.96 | 5.06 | 5.26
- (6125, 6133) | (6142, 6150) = 1.01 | 5.27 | 5.23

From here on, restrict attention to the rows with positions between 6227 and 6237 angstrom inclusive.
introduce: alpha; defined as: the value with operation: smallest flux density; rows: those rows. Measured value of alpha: 5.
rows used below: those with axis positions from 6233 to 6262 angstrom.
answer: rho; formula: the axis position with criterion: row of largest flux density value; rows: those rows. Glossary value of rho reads 6240.88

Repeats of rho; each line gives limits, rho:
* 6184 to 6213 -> 6185.09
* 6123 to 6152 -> 6151.00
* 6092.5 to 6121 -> 6101.63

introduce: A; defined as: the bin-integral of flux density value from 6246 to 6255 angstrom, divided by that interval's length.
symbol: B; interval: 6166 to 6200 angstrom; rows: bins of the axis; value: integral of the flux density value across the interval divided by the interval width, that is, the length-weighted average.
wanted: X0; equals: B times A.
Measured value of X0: 25.54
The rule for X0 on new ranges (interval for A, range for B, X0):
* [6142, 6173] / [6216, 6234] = 26.68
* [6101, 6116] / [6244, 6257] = 26.37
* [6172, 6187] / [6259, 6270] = 26.45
